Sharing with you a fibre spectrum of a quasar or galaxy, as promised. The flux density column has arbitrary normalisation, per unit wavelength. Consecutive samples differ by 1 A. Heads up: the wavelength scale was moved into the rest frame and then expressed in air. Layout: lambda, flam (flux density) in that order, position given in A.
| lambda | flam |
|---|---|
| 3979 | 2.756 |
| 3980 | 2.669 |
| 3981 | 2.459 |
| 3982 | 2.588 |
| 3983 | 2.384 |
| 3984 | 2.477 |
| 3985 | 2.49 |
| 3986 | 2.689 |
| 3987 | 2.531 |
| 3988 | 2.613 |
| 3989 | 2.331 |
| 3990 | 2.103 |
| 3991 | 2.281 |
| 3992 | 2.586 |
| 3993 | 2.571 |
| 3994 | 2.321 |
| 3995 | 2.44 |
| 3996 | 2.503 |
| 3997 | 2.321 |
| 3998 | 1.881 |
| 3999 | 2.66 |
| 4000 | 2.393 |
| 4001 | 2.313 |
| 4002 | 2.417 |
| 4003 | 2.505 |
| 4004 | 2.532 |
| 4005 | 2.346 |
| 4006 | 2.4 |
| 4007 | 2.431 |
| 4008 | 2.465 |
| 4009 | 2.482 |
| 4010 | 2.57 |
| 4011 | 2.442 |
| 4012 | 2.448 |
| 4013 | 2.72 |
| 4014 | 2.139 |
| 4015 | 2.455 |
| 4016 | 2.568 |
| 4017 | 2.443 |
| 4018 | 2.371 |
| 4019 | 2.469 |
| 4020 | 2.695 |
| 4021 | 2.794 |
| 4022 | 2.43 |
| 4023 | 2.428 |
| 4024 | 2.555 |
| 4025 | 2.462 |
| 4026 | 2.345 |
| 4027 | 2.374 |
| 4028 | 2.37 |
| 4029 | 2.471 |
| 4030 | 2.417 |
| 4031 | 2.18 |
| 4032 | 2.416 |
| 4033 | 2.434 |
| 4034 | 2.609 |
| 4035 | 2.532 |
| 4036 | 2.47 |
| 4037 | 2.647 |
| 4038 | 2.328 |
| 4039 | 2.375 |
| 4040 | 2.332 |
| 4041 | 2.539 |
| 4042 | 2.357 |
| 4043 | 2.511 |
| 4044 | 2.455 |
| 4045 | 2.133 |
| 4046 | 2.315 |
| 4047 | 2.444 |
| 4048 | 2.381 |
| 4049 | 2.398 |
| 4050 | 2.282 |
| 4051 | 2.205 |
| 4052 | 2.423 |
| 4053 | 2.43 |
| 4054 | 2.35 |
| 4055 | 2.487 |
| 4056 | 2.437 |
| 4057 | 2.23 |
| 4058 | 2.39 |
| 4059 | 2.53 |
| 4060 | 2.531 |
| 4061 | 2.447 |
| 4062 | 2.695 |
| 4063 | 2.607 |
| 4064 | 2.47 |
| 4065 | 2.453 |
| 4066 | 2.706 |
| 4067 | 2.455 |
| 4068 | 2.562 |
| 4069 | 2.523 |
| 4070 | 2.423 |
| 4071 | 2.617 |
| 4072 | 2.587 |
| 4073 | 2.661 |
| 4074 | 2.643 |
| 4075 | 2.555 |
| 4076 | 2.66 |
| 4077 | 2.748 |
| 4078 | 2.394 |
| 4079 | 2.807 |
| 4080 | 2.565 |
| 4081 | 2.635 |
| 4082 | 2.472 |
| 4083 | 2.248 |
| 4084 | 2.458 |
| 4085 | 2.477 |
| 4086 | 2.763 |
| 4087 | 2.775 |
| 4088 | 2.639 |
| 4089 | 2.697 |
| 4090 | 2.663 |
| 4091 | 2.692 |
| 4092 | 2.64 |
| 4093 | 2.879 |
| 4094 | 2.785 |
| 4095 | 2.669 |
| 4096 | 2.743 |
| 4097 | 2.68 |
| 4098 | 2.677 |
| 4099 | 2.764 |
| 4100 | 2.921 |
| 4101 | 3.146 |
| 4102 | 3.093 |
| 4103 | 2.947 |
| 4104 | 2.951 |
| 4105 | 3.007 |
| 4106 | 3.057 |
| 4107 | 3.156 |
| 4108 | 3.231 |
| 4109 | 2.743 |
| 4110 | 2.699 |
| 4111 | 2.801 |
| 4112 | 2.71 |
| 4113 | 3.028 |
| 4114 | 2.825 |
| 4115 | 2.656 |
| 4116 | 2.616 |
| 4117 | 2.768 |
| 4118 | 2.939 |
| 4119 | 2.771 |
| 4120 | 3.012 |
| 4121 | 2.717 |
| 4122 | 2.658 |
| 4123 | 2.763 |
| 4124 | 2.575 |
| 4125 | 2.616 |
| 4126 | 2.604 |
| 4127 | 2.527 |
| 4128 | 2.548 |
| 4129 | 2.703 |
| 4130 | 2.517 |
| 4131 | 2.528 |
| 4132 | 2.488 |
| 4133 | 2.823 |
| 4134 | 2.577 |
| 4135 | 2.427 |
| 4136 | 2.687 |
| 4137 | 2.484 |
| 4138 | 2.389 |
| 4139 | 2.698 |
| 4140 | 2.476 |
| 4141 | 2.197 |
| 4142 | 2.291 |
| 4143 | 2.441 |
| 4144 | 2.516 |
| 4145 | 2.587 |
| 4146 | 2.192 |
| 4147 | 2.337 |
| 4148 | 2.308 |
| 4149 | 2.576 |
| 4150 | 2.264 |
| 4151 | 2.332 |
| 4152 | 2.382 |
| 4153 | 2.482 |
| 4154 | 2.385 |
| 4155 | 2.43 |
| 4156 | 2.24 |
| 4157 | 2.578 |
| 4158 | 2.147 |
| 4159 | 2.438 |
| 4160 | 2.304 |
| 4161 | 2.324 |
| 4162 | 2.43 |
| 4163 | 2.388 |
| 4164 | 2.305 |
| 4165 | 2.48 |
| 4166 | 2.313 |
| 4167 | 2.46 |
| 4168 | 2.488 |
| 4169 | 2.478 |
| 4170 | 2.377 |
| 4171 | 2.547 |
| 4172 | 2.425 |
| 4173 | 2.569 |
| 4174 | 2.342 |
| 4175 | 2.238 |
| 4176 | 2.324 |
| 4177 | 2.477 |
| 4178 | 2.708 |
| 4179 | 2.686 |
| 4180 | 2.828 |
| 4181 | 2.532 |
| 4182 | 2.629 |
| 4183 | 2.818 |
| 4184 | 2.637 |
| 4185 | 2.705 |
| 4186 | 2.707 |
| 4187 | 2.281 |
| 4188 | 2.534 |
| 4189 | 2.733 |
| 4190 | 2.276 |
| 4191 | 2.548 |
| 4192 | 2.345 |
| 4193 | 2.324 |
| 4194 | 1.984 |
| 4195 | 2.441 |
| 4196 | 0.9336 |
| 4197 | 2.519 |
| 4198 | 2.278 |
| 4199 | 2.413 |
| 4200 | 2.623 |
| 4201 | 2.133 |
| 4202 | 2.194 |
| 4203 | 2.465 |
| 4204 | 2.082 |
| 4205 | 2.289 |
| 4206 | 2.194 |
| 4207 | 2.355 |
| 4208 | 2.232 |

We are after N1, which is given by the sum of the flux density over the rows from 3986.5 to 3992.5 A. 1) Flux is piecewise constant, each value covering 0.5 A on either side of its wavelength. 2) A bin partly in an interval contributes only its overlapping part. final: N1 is 14.4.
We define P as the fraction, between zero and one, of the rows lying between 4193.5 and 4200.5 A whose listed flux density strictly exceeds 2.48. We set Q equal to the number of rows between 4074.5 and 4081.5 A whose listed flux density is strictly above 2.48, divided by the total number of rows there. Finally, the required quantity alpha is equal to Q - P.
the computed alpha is 0.6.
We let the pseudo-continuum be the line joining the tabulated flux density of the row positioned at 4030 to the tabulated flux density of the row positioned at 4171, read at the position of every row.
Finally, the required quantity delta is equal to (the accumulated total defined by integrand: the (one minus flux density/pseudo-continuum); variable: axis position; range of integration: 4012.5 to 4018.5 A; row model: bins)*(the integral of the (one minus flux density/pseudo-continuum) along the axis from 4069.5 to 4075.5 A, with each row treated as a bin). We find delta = 0.03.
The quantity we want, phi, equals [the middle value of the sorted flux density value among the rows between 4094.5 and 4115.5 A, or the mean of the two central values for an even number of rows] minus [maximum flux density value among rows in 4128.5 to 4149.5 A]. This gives 0.00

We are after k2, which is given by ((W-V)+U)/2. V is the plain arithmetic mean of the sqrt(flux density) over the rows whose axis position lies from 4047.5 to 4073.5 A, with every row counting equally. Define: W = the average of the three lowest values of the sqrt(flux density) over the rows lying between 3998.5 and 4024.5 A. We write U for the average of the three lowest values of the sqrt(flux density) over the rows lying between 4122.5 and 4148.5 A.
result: 0.713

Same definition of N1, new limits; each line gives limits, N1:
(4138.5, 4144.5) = 14.6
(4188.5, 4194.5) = 14.2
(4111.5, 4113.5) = 5.7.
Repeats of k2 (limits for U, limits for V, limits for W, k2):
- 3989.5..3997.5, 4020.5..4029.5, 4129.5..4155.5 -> 0.706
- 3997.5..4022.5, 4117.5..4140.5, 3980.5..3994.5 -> 0.662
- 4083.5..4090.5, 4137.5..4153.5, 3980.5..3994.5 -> 0.767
